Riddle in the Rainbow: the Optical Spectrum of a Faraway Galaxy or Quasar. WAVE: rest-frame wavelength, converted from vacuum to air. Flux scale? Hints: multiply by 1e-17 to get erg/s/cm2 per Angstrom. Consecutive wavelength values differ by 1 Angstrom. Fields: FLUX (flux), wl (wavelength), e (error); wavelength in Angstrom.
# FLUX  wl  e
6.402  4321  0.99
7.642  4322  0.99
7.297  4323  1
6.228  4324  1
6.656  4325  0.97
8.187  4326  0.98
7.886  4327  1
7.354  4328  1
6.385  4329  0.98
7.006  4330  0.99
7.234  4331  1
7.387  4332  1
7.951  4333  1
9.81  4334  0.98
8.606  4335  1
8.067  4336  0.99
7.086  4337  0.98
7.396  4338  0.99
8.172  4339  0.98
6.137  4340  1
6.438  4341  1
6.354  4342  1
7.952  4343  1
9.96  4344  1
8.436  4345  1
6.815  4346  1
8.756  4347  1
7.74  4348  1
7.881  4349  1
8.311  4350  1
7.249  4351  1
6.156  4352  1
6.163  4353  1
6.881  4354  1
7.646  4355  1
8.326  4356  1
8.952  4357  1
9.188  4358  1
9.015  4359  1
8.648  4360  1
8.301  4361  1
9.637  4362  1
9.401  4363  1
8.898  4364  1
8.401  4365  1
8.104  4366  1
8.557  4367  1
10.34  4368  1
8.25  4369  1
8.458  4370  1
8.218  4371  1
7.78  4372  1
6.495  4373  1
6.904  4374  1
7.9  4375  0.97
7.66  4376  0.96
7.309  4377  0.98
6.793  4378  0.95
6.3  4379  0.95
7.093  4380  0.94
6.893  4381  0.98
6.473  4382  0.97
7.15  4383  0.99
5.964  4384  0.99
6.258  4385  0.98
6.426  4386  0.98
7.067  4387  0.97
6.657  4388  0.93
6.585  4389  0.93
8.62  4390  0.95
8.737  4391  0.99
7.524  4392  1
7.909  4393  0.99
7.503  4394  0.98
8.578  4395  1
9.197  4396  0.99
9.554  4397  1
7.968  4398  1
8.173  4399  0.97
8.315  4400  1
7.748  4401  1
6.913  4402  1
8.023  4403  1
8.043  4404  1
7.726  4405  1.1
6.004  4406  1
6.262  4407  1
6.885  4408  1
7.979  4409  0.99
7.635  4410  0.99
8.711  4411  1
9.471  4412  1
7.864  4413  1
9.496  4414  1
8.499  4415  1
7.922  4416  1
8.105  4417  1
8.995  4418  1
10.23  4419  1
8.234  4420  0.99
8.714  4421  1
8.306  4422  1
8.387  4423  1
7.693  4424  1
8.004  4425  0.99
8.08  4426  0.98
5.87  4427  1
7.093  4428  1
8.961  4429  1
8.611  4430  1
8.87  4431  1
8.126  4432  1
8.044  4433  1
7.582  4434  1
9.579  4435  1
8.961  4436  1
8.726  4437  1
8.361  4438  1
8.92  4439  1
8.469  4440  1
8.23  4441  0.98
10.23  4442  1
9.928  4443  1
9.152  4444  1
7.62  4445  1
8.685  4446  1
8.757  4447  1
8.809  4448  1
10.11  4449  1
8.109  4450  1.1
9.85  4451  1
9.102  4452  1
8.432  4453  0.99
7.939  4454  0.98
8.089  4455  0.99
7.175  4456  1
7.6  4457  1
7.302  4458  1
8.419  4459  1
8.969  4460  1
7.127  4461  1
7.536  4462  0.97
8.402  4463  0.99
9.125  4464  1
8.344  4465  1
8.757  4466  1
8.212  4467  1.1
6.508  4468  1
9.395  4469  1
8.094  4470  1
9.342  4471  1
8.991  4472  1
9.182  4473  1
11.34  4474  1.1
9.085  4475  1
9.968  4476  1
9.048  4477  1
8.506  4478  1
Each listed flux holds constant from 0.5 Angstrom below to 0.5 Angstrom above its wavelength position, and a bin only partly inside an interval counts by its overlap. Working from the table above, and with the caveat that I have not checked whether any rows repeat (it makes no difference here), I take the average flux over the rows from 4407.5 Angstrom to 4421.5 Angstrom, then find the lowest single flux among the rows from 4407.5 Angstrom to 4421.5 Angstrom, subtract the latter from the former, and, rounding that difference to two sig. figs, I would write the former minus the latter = 1.6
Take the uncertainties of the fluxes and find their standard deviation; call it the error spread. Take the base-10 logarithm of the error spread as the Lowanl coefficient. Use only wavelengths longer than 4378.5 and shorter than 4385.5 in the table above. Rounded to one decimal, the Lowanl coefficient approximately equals -1.7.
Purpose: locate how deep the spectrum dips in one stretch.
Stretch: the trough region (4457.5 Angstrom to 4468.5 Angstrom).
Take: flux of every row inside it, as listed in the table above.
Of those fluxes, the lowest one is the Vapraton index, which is 6.508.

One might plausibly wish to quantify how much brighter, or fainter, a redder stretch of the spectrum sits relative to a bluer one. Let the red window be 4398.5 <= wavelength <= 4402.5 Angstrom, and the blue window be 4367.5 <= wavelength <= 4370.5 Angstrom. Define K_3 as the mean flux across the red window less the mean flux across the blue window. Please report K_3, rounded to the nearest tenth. -1.2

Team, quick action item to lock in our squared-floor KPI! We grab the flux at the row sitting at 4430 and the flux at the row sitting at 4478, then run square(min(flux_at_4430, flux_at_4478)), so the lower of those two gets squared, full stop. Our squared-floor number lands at 72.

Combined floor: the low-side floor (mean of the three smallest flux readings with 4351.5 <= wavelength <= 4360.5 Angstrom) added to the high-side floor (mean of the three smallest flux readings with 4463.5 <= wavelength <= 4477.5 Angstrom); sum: 14.0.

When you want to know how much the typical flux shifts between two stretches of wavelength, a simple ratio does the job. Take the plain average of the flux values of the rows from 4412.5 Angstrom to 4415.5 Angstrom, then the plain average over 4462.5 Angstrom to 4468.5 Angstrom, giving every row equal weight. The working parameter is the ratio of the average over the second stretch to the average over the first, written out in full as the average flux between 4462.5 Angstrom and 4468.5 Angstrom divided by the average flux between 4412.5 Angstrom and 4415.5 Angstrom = 0.95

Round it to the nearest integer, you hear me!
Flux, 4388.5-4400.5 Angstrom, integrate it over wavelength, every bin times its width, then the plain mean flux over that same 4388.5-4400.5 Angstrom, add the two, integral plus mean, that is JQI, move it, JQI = 107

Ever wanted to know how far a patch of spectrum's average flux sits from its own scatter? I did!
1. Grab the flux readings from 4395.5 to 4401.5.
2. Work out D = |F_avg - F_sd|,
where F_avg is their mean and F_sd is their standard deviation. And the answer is 7.8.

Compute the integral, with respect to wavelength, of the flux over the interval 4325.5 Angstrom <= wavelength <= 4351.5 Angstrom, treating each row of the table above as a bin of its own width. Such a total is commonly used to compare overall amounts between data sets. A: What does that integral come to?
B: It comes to 201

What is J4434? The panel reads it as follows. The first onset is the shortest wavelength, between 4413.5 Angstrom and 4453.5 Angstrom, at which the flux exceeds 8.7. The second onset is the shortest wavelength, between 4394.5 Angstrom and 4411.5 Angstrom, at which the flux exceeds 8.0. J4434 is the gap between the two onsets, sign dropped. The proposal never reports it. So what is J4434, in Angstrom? 19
